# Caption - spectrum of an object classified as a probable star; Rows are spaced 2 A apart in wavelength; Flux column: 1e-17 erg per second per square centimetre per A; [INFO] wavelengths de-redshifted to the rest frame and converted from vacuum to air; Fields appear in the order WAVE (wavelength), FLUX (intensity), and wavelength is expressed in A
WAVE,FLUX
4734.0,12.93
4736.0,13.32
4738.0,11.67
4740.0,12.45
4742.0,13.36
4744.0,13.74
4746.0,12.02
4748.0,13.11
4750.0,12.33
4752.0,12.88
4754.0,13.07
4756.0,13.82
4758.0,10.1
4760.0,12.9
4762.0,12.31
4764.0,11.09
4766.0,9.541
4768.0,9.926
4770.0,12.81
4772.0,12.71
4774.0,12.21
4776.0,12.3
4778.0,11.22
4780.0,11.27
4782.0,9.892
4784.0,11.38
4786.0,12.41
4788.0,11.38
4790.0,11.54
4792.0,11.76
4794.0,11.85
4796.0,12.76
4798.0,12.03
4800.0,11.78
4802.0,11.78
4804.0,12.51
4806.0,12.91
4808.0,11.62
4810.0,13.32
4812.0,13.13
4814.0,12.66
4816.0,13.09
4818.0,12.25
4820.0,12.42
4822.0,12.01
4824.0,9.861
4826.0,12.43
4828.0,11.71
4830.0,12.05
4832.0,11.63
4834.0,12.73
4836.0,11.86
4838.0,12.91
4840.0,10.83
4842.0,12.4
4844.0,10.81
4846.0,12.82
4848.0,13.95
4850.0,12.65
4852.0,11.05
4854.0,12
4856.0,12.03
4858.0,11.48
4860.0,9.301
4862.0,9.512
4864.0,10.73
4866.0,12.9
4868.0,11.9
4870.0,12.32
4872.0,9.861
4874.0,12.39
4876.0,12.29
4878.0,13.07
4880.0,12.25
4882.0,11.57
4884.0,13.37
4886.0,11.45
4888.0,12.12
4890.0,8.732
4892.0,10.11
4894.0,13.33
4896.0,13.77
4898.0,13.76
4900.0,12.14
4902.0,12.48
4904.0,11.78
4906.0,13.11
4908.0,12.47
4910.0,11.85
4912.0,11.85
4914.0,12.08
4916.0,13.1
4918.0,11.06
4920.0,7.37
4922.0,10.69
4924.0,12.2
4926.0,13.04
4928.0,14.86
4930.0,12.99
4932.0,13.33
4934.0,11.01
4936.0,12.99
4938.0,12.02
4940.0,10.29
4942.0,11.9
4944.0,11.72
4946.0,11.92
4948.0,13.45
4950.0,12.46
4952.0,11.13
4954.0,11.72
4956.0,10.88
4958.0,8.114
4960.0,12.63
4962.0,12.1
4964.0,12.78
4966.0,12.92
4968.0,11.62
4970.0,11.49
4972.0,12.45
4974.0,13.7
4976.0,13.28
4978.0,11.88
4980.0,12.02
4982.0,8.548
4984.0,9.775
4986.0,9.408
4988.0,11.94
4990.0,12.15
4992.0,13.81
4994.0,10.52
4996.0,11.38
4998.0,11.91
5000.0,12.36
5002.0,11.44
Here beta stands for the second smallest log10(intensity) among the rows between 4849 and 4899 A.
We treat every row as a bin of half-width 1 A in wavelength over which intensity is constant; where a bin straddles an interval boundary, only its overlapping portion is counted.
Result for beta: 0.97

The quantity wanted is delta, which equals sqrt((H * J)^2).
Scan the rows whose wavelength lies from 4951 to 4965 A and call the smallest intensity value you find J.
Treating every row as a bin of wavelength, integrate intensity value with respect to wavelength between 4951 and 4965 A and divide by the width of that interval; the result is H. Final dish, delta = 92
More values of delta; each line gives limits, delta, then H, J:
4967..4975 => 141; 12.3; 11.49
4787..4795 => 132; 11.6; 11.38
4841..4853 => 133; 12.3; 10.81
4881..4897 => 103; 11.8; 8.732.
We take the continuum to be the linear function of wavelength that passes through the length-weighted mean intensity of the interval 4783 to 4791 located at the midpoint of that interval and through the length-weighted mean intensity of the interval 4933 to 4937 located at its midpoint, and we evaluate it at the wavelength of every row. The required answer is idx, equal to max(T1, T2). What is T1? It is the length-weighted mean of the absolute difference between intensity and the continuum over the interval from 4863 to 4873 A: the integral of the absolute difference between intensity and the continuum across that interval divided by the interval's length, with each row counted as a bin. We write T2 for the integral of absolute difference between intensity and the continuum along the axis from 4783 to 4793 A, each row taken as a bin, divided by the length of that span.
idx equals 0.9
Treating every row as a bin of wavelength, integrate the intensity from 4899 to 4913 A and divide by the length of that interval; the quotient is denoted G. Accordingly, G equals 12.2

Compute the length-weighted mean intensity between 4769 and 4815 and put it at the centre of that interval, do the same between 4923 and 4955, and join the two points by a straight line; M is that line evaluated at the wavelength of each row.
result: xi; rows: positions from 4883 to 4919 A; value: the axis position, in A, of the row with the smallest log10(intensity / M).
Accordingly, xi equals 4890.0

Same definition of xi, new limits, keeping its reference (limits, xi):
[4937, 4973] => 4958.0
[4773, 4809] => 4782.0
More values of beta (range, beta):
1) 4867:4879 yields 1.08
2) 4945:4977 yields 1.04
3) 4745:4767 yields 1.00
